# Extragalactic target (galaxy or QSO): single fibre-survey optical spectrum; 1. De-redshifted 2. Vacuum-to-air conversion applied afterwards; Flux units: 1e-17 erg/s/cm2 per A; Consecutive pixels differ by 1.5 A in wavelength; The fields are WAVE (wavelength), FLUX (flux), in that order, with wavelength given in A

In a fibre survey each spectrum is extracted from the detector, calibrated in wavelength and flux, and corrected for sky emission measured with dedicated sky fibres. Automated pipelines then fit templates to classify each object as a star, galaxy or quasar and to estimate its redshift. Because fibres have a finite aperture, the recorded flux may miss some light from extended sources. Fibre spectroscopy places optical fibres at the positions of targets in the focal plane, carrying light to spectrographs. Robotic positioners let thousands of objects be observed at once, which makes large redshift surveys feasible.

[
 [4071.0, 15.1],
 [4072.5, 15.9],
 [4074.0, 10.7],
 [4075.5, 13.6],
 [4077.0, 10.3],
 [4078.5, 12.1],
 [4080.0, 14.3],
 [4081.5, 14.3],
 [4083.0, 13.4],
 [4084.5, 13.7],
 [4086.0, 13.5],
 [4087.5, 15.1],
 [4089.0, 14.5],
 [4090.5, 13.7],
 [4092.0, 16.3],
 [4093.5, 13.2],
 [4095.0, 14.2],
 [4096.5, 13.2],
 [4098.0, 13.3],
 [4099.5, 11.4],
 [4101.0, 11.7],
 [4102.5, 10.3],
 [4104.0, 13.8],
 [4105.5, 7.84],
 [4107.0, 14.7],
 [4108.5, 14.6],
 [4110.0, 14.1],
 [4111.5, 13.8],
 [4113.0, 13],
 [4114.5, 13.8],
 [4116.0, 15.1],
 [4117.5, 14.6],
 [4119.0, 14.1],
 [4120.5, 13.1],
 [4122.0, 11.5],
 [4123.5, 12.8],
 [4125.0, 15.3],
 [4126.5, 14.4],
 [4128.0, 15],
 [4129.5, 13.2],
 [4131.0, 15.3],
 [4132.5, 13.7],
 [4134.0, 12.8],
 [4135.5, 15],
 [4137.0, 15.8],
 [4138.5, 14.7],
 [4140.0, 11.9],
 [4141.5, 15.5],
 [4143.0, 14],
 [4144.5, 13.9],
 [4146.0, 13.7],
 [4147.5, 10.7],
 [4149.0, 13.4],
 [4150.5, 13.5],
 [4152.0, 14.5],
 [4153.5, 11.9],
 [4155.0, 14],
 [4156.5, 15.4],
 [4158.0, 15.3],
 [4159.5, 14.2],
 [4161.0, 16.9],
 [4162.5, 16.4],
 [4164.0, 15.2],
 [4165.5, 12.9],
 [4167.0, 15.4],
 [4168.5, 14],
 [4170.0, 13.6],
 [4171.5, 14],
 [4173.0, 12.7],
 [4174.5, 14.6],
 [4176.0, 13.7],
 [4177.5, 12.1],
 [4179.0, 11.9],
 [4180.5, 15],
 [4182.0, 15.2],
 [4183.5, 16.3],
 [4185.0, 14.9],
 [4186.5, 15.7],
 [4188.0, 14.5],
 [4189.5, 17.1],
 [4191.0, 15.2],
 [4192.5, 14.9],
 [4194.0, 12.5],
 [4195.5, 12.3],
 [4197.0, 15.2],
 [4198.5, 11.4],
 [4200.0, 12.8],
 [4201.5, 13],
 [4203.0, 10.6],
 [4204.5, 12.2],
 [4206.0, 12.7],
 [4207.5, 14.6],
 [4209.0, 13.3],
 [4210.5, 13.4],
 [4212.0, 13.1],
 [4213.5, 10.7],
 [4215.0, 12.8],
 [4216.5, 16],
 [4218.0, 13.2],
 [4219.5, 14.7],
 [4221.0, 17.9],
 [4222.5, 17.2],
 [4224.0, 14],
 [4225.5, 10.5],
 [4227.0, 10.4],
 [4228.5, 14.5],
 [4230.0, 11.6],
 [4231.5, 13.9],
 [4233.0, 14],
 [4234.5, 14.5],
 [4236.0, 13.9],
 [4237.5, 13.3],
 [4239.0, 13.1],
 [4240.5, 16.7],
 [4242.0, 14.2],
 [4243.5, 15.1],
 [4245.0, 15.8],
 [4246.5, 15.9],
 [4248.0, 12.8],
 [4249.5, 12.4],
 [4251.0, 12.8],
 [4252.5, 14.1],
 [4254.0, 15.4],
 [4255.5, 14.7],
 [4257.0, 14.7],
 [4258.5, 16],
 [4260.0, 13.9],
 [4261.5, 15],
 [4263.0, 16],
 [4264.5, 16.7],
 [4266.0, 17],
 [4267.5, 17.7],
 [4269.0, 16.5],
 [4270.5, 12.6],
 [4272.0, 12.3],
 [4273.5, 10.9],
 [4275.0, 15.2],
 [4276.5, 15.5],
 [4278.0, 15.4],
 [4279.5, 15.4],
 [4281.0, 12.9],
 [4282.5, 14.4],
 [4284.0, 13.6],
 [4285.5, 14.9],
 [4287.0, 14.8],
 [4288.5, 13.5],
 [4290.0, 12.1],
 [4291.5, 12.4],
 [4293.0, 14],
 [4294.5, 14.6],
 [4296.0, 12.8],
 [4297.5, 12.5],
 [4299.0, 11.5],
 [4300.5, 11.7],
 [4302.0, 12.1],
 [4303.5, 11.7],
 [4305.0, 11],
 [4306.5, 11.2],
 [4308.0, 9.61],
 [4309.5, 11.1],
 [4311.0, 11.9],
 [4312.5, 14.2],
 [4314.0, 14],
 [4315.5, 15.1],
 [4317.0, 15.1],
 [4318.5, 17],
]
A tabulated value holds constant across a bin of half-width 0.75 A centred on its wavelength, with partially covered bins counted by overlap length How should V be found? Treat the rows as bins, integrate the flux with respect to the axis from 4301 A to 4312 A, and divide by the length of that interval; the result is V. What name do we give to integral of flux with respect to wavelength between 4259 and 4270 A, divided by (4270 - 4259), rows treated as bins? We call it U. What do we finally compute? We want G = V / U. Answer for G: 0.71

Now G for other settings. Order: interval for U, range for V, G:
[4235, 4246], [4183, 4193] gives 1.06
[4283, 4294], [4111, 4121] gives 1.02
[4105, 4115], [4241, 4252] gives 1.07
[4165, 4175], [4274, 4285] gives 1.05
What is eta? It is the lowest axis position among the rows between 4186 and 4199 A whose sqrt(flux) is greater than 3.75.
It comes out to 4186.5 A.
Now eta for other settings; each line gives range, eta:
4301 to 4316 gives 4312.5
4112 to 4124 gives 4116.0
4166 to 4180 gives 4167.0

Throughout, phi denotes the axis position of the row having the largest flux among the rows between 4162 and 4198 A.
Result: 4189.5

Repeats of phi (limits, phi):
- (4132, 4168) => 4161.0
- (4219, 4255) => 4221.0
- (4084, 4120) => 4092.0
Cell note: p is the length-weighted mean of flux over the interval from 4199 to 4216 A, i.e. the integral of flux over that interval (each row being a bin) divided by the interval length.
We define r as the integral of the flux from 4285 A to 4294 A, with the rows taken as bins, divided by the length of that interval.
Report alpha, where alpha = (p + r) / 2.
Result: 13.1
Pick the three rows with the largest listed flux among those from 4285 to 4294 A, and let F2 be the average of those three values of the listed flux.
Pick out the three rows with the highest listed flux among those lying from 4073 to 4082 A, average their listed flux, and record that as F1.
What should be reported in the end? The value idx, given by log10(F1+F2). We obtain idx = 1.46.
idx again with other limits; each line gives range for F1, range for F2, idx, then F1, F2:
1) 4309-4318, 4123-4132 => 1.48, 14.8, 15.20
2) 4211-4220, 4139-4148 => 1.46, 14.6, 14.47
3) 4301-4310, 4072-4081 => 1.42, 11.7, 14.60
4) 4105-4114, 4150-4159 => 1.47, 14.5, 15.07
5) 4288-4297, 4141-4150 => 1.45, 14.0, 14.47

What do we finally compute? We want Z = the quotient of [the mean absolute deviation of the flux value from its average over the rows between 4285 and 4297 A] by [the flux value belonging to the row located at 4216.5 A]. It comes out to 0.06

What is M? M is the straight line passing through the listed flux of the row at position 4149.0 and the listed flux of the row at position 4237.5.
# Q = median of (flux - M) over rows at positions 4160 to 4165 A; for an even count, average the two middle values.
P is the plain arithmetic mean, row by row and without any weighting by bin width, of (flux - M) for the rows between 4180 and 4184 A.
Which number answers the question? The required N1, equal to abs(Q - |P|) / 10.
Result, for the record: 0.09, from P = 2.1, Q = 3.0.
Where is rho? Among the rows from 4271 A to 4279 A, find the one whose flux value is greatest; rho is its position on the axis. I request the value 4276.5 A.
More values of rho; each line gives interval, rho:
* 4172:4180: 4174.5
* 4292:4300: 4294.5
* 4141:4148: 4141.5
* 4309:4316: 4315.5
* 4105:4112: 4107.0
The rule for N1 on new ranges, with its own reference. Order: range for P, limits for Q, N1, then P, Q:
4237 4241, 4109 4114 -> 0.07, 1.1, 0.4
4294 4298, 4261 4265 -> 0.27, 0.1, 2.7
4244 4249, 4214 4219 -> 0.17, 1.5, -0.1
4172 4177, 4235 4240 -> 0.03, 0.3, 0.0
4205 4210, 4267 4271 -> 0.30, 0.2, 3.2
